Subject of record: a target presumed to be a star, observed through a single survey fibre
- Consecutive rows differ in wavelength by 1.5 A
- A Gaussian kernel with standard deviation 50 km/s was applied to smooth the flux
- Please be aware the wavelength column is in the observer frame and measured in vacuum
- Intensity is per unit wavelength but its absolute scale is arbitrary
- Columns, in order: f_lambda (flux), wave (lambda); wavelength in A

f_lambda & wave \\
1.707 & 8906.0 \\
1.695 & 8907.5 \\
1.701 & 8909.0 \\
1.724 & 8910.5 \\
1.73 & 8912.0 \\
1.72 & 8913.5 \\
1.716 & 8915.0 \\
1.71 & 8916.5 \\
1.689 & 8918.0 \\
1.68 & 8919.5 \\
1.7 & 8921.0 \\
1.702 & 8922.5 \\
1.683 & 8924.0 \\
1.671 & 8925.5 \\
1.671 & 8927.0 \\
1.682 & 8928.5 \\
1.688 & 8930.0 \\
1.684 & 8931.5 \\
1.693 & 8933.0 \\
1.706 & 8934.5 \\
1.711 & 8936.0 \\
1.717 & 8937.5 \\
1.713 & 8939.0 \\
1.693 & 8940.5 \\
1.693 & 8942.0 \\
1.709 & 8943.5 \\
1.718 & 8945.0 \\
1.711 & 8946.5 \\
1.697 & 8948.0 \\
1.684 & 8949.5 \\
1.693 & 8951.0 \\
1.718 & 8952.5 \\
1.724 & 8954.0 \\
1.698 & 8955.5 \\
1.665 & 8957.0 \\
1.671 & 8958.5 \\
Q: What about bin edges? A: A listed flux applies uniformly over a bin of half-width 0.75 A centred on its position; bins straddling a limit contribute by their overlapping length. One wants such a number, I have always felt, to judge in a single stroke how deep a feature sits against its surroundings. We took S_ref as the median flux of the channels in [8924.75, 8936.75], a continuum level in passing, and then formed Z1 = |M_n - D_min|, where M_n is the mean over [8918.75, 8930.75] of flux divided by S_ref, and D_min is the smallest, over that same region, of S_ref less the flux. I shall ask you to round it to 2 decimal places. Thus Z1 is 1.02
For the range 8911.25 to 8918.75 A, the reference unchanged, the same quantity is 1.06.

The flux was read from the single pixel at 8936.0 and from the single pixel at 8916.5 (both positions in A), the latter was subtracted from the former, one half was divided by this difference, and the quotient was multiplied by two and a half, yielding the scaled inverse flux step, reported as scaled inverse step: 1250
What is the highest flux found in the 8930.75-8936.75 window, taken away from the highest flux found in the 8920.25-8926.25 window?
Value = -0.01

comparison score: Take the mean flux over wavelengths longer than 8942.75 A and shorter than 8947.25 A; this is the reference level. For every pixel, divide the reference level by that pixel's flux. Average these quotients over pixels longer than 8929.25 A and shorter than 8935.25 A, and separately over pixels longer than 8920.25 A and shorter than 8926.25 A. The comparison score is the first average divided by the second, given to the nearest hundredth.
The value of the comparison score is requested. 1.00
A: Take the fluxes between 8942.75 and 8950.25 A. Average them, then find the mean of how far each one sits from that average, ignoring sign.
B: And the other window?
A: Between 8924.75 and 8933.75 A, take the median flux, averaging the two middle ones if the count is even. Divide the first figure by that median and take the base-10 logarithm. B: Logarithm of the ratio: -2.20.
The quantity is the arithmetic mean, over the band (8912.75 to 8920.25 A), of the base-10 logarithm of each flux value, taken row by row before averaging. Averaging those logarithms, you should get 0.2312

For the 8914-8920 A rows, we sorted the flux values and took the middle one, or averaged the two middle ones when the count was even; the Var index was 1.70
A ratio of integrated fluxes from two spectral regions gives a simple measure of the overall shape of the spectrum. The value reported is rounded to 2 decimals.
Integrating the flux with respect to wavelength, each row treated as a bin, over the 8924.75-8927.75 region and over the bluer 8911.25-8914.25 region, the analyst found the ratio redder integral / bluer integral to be 0.97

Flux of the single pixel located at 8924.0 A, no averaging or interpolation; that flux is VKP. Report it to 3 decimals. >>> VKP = 1.683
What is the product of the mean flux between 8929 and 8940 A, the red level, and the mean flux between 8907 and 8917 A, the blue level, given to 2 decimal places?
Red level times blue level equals 2.92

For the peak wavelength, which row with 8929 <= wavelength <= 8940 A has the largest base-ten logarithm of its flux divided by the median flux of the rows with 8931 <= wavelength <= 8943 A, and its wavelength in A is 8937.5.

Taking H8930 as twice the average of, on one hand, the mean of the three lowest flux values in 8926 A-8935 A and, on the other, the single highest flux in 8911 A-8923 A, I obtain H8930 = 3.41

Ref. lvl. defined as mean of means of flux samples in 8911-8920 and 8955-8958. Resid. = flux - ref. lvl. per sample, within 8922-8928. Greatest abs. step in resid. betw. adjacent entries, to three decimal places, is 0.019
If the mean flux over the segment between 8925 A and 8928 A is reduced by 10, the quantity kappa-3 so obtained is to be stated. -8.33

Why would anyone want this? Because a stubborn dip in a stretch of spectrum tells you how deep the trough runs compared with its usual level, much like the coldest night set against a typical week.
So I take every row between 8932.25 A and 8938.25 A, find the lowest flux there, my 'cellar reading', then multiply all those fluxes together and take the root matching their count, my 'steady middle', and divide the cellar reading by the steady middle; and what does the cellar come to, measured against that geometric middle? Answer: 0.9920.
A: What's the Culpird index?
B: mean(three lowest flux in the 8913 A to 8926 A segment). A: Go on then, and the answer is 1.68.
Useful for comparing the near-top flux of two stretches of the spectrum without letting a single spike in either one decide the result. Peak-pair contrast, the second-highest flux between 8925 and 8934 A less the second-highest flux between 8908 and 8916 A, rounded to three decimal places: -0.036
